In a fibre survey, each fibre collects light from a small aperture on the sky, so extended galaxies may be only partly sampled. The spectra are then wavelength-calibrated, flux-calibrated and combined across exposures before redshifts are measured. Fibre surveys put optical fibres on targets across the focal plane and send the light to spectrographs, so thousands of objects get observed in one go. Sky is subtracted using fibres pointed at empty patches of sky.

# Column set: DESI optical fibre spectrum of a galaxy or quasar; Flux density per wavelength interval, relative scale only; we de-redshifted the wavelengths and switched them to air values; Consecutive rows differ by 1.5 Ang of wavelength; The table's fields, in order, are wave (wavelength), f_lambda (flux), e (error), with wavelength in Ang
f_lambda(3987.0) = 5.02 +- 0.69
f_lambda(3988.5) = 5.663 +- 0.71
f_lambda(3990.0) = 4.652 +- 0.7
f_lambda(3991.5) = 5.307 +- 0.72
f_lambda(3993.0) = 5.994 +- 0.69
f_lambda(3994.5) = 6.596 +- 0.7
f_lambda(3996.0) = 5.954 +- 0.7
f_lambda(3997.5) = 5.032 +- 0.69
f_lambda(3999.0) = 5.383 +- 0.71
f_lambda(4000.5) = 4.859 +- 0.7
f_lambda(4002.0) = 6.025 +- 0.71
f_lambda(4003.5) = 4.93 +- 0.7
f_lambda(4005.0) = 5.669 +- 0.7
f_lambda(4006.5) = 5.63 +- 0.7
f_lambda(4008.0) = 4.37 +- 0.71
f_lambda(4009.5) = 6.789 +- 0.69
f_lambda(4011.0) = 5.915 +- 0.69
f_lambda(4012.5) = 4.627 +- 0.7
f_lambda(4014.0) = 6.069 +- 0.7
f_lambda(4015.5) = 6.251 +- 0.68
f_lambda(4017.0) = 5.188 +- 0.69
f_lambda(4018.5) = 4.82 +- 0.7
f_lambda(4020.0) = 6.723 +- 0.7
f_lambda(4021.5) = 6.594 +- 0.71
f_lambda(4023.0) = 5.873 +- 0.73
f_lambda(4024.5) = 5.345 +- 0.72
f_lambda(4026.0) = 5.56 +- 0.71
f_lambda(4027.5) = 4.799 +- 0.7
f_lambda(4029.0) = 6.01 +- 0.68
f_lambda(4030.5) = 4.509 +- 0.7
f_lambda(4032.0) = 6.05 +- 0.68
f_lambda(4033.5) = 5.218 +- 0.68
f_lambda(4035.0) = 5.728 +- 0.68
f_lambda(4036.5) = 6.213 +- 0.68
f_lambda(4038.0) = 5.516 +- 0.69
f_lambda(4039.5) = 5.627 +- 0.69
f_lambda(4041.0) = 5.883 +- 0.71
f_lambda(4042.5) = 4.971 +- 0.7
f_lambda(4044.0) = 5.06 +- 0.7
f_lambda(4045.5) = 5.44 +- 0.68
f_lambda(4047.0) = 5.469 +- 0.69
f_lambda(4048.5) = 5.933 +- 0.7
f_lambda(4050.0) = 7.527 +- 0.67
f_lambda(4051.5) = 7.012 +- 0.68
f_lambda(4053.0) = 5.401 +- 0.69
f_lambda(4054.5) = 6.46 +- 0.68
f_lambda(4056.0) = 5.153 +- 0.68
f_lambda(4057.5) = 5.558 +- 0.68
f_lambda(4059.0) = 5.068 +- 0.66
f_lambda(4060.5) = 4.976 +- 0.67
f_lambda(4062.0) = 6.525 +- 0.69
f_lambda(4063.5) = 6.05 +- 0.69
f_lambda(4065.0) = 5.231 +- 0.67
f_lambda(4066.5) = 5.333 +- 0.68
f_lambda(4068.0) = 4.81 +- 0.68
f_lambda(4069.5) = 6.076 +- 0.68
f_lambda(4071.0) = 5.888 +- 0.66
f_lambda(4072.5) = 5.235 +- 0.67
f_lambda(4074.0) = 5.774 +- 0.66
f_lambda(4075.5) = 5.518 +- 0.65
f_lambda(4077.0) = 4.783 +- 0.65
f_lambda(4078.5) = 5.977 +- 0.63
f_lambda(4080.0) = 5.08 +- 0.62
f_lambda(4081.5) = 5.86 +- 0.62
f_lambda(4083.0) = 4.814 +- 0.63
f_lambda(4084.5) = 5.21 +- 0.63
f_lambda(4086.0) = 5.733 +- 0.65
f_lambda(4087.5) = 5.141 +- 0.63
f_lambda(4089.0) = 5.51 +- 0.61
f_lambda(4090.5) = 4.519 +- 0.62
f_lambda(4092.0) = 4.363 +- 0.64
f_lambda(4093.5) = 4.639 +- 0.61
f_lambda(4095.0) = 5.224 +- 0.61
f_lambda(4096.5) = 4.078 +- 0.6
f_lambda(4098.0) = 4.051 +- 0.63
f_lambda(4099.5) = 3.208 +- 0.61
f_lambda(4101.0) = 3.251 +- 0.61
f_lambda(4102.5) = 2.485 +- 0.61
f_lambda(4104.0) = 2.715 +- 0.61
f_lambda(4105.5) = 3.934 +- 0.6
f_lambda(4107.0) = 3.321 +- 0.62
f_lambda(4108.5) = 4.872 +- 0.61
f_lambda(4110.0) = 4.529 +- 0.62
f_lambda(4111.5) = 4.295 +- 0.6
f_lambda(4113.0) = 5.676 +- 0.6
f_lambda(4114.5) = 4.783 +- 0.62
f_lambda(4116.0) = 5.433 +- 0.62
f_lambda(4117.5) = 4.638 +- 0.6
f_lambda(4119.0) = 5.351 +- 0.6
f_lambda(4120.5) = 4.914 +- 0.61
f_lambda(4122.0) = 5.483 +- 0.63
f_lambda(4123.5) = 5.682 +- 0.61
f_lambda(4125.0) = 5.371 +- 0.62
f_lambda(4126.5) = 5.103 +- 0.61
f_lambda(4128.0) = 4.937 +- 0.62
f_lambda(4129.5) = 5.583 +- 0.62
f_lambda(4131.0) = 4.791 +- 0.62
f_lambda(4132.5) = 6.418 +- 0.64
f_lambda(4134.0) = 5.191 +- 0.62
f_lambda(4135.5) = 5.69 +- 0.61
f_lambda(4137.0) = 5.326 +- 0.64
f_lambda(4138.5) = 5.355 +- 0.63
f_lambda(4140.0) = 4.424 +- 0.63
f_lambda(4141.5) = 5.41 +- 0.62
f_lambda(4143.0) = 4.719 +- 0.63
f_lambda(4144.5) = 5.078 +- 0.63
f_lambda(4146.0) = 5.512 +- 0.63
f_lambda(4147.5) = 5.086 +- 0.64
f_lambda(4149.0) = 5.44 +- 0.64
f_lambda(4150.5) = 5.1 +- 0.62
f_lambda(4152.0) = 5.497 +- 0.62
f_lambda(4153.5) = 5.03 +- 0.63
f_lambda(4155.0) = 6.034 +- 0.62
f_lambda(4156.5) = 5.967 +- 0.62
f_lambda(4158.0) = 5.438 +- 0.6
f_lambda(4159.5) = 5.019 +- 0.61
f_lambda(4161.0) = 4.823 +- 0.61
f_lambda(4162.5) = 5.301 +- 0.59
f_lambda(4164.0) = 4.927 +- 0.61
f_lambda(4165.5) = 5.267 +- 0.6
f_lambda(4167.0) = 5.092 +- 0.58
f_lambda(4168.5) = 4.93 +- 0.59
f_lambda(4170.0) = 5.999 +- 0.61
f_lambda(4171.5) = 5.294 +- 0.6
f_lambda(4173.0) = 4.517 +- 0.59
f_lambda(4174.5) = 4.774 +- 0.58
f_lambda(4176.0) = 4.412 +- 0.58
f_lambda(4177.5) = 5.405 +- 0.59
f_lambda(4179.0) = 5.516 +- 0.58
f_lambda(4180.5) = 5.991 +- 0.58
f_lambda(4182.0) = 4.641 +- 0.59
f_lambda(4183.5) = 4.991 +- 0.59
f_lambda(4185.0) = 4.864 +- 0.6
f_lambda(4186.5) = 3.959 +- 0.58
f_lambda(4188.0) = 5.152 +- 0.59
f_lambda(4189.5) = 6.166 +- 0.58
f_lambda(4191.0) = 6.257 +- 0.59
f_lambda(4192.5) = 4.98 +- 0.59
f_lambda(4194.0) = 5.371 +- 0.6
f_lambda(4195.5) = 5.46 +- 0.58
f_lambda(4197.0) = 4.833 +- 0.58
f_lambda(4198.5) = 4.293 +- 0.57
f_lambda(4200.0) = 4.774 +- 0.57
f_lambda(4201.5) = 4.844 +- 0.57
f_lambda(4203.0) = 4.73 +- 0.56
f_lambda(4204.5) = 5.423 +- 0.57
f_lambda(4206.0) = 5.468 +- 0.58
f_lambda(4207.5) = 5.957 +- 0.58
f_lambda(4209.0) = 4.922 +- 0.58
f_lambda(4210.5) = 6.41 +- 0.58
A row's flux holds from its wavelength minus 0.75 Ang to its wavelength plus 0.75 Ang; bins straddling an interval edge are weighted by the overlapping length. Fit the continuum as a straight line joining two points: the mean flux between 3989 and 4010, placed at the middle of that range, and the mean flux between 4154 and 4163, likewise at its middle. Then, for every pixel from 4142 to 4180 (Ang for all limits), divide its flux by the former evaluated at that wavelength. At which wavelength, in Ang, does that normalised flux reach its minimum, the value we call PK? 4176.0 Ang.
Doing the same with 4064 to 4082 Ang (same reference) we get 4077.0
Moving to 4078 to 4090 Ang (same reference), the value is 4083.0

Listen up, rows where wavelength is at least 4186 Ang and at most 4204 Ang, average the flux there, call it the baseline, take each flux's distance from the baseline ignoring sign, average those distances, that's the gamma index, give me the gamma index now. 0.51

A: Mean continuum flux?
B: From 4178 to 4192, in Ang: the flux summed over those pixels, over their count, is 5.28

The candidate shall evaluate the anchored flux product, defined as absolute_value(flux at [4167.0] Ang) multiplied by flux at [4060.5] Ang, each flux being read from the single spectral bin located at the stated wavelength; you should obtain 25.3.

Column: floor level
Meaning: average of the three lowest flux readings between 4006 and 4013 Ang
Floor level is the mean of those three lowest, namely 4.88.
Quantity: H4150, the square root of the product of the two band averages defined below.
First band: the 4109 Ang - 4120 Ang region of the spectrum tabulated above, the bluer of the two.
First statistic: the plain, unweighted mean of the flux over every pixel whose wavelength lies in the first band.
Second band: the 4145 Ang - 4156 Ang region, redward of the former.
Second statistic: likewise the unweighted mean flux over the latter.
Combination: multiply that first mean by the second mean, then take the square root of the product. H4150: 5.17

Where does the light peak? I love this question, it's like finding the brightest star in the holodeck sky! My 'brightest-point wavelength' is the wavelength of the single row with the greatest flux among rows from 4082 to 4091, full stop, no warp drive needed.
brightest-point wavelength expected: 4086.0 Ang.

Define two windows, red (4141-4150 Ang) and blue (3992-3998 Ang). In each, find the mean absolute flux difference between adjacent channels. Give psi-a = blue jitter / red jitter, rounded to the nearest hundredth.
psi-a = 1.59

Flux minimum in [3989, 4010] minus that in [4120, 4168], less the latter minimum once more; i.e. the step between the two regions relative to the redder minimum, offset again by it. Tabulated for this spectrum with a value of -4.5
